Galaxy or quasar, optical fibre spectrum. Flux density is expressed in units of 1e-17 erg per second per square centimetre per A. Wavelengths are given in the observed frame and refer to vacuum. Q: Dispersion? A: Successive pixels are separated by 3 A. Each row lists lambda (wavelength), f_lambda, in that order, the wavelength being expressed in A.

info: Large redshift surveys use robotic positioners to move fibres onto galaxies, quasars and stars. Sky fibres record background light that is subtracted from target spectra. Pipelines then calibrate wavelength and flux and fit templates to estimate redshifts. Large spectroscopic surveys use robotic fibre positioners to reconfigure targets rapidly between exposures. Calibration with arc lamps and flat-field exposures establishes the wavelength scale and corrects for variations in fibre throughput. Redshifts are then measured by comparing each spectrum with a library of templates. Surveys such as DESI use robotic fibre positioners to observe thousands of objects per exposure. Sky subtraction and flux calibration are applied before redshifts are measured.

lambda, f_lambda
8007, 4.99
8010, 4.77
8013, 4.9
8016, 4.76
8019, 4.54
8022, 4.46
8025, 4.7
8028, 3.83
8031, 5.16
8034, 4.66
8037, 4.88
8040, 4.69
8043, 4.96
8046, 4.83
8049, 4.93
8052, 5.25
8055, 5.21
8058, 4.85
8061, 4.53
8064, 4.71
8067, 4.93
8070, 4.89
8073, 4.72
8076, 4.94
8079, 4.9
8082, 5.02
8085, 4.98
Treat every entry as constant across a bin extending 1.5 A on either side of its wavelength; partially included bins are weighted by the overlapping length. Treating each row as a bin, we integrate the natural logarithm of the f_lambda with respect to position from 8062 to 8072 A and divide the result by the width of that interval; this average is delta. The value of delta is 1.57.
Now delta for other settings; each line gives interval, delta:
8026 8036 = 1.51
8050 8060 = 1.62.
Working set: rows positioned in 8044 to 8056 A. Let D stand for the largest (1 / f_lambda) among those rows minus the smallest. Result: 0.017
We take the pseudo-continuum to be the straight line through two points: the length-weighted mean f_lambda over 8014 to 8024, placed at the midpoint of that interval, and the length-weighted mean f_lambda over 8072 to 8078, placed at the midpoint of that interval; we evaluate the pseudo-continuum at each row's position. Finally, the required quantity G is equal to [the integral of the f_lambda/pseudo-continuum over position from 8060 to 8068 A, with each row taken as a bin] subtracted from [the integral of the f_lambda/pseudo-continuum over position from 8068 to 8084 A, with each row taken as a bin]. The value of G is 8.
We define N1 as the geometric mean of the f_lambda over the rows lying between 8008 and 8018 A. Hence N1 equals 4.81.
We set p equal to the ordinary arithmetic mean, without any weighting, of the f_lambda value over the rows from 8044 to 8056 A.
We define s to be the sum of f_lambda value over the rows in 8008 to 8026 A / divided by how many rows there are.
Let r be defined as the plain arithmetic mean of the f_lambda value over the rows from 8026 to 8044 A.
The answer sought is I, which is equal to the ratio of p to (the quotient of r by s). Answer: 5.05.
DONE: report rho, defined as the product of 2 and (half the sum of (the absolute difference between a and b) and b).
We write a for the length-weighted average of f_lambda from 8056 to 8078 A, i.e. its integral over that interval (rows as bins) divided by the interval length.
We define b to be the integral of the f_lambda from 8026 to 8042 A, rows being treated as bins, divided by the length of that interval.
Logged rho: 4.81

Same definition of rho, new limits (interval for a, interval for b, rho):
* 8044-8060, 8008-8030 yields 5.00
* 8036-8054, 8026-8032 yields 4.93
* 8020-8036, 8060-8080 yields 5.04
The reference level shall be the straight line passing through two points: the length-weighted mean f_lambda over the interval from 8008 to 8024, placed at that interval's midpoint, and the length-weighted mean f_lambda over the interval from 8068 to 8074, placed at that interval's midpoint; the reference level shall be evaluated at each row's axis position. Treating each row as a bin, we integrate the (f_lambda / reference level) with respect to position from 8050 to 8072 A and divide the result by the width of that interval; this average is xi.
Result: 1.02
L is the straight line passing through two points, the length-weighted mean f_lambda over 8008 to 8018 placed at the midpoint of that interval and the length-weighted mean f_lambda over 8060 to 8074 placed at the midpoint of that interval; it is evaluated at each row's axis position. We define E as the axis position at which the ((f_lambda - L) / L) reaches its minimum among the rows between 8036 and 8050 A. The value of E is 8040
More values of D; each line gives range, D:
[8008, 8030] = 0.057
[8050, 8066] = 0.030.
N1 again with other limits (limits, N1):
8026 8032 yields 4.45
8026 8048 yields 4.70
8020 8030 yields 4.31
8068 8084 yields 4.89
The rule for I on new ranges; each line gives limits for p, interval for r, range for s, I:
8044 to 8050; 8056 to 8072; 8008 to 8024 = 4.78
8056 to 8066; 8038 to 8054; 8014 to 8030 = 4.25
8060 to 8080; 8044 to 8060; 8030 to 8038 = 4.69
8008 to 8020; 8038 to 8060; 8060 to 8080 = 4.59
